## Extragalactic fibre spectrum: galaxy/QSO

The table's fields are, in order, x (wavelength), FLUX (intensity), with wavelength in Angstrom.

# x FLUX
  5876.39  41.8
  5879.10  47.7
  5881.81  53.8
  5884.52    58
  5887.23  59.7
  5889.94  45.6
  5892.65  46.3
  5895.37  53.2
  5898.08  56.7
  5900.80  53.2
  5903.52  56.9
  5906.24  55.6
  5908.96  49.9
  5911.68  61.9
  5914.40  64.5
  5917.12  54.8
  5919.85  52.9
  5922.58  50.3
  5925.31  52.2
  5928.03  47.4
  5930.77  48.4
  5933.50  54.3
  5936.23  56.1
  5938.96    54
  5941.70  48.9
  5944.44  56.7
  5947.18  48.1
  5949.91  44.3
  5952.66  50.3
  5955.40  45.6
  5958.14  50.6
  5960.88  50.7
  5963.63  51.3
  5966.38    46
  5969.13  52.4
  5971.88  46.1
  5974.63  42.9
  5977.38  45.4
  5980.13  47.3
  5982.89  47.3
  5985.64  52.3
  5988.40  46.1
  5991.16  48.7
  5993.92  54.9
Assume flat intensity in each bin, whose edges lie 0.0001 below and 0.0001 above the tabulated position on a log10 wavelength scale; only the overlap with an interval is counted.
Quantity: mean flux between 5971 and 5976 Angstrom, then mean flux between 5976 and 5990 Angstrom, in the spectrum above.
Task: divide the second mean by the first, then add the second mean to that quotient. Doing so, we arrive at 48.8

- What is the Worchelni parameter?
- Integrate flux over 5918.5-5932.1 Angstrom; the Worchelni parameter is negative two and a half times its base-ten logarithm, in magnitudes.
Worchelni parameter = -7.09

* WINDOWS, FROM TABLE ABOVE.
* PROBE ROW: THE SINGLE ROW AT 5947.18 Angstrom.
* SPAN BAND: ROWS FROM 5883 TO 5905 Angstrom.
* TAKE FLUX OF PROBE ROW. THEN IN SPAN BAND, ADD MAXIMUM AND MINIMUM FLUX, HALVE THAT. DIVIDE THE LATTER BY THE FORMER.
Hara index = 1.09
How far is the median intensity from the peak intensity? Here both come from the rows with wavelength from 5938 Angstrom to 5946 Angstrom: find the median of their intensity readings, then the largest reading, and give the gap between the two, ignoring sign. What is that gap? 2.7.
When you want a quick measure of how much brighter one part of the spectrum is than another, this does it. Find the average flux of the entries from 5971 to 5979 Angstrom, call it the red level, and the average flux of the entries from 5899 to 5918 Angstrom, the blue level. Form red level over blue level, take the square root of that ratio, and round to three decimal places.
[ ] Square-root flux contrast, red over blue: 0.889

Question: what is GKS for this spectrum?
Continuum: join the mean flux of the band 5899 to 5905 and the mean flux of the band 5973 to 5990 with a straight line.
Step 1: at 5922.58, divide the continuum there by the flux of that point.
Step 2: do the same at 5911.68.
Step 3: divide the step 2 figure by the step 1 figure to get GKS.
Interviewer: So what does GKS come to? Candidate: 0.83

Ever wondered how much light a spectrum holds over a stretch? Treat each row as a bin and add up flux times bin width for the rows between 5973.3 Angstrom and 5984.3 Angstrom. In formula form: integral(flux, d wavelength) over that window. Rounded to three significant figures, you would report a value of 504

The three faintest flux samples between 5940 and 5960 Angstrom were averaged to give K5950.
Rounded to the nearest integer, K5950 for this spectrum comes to 46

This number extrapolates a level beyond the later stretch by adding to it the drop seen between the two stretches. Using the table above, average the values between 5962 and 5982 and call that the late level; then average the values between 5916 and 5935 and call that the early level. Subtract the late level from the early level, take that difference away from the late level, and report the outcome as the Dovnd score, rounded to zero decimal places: 43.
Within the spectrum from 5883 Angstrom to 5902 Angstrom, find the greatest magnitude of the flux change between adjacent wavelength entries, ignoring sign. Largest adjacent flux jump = 14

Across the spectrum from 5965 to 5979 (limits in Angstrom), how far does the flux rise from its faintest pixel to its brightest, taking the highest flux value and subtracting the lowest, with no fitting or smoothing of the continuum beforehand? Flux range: 9.5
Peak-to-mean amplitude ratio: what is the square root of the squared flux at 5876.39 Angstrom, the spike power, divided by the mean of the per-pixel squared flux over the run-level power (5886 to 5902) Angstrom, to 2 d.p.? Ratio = 0.79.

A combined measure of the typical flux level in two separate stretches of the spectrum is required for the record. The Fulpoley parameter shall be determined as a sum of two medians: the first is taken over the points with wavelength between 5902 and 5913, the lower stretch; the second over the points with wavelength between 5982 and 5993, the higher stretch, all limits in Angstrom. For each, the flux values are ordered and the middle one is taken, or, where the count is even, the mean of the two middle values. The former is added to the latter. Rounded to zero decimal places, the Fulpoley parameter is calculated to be 104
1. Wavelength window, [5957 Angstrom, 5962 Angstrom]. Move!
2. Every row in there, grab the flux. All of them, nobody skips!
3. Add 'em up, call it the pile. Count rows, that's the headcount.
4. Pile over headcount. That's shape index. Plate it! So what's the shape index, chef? 50.7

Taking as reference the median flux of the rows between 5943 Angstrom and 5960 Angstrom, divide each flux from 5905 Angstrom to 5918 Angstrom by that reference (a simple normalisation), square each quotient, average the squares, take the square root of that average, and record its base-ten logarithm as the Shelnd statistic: 0.0683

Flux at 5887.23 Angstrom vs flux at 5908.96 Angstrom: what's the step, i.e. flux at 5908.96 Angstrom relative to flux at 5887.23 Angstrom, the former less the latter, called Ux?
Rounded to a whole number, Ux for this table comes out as -10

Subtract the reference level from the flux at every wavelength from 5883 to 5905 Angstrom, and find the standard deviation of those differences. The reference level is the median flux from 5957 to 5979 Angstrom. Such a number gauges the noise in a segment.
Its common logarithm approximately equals 0.7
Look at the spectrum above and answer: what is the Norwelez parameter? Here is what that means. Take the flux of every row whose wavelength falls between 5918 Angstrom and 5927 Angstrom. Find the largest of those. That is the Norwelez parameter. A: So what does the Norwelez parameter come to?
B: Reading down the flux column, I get 52.9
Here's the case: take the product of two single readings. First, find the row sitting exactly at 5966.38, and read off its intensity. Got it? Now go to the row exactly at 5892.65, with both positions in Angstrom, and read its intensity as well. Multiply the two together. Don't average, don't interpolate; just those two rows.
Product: 2130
